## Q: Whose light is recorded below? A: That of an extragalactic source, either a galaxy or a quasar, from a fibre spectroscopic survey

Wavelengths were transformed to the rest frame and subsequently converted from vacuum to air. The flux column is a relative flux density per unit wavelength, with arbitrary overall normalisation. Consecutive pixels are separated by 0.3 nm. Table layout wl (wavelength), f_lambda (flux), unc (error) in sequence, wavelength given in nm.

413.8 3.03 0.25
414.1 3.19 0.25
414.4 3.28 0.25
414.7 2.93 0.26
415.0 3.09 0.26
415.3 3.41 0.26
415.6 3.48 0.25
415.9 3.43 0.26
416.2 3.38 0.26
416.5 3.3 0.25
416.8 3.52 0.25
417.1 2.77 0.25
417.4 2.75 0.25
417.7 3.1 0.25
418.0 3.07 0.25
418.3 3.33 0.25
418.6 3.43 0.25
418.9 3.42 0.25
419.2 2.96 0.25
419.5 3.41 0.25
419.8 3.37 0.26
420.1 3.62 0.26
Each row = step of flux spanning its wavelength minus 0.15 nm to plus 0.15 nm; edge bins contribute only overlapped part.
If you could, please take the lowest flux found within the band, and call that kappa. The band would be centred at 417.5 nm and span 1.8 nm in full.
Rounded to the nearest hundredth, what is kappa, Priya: 2.75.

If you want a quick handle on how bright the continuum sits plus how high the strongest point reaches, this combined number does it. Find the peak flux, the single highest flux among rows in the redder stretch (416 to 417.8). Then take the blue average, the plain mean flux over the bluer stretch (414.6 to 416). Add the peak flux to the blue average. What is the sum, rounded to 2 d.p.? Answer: 6.79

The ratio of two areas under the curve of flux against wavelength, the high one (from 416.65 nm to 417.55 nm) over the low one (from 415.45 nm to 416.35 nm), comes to 0.88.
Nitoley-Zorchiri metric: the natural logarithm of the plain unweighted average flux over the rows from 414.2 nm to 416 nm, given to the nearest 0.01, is 1.18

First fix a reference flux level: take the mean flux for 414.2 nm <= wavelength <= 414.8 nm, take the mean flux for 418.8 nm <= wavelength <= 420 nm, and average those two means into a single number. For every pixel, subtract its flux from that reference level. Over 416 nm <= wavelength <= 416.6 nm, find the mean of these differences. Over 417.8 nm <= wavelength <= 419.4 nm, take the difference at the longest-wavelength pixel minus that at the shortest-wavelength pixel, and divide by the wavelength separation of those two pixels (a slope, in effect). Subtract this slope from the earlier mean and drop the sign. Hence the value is 0.23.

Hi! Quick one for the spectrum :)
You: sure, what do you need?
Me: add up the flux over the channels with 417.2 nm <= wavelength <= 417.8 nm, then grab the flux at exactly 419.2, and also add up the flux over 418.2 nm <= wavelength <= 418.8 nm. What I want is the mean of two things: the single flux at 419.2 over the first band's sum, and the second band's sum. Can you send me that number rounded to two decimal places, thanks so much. 3.63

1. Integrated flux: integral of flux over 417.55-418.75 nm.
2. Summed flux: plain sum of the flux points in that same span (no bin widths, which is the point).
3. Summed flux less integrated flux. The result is 9.05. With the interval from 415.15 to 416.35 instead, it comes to 9.59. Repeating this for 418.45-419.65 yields 9.25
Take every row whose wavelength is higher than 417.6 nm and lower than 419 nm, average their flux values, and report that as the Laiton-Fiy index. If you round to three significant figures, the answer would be 3.27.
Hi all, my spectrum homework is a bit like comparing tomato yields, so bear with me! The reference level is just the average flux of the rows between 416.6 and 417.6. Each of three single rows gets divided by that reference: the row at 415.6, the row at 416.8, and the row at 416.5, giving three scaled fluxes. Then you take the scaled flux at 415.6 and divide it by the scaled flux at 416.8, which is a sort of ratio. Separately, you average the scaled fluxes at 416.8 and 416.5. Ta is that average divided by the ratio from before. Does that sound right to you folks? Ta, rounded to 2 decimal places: 1.14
